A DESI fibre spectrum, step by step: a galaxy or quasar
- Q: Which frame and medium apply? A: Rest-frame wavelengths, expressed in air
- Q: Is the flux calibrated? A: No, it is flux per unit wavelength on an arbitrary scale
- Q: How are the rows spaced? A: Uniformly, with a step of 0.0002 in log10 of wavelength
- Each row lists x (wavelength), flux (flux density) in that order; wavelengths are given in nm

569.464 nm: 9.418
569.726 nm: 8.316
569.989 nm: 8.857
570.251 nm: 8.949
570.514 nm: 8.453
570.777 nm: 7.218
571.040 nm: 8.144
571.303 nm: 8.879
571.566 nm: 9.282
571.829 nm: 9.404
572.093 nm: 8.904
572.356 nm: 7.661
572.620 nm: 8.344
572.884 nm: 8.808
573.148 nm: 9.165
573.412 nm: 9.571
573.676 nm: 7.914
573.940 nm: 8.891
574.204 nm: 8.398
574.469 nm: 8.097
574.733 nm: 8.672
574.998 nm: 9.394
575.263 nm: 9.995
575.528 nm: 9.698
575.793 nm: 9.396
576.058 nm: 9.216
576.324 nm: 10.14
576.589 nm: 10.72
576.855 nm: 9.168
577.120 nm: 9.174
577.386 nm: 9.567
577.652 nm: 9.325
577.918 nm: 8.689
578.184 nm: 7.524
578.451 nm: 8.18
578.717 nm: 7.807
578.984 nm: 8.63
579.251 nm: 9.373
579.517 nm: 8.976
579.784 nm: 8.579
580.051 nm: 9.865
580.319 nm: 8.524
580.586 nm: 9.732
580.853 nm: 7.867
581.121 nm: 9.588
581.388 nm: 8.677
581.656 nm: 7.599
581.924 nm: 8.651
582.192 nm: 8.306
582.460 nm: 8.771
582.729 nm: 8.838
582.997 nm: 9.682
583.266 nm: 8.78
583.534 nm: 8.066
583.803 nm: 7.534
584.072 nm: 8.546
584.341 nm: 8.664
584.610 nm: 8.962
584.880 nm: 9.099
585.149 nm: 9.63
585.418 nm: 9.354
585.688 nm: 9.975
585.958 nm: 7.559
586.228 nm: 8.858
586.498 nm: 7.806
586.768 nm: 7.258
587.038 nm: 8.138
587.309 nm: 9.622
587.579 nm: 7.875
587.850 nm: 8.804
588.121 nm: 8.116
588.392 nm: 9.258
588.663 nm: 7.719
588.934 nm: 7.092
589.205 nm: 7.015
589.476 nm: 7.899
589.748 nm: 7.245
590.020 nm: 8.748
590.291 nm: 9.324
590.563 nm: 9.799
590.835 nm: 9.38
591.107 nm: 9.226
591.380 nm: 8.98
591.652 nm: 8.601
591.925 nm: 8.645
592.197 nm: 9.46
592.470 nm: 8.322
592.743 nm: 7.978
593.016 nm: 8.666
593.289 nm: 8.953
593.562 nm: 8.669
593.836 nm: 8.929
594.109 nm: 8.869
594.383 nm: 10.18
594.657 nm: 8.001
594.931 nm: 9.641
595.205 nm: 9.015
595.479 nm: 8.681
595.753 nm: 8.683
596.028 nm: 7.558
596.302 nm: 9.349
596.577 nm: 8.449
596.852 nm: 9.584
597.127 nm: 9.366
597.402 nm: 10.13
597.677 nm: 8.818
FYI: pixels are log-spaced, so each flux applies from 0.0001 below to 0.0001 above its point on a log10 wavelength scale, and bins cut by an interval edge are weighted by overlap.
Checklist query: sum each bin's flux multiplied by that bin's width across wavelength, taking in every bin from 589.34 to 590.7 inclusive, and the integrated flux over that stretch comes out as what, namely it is 12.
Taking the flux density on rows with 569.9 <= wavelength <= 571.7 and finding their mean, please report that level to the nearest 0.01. 8.54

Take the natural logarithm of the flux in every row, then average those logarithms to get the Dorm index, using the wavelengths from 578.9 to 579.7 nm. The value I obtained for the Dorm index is 2.20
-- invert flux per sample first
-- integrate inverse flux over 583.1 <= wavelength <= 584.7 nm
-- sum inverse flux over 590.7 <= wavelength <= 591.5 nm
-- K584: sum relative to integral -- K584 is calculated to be 2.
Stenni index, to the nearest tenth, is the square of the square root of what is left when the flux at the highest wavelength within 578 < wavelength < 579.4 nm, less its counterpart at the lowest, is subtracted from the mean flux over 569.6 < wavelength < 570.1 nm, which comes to 6.7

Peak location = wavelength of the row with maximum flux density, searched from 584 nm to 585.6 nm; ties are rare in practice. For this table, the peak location 585.149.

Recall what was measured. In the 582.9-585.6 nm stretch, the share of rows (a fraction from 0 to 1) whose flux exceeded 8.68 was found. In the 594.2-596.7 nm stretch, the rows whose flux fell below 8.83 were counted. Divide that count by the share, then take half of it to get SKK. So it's 4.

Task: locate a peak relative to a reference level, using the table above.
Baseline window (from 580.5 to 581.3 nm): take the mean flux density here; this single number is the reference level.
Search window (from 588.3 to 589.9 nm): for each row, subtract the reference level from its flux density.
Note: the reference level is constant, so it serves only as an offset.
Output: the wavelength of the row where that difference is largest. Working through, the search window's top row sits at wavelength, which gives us 588.392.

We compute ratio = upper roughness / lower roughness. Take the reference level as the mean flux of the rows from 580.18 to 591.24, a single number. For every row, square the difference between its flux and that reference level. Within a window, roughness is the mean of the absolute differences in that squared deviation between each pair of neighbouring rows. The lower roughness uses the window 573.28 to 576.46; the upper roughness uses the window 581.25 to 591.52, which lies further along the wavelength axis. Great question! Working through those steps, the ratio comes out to 1.13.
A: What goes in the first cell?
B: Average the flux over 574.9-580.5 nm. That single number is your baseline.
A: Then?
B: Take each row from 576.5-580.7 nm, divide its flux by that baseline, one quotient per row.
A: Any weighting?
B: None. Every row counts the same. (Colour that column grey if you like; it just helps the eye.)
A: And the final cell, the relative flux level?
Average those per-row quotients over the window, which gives 0.98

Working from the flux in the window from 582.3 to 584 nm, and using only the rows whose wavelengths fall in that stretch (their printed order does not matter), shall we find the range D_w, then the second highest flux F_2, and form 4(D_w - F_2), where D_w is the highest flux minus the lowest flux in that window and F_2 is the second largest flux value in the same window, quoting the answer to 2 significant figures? -27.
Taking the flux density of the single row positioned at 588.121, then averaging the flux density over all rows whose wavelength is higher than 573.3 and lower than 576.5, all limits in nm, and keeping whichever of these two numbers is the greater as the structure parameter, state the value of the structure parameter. 9.1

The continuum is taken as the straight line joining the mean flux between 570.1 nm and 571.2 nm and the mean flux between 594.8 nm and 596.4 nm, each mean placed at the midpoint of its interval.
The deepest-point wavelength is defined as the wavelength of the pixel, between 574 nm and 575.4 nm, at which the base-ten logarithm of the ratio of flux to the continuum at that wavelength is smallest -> 574.469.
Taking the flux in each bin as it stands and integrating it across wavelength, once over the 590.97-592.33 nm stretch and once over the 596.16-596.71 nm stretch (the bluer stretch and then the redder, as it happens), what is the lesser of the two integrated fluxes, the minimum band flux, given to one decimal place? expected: 4.9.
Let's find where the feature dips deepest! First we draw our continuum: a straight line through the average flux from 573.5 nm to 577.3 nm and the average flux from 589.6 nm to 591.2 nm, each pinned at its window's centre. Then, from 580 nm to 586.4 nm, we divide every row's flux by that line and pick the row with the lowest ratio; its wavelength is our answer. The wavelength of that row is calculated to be 583.803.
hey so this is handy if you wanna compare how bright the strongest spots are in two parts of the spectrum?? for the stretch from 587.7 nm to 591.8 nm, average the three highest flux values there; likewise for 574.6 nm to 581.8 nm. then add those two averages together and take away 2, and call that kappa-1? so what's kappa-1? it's 17.8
